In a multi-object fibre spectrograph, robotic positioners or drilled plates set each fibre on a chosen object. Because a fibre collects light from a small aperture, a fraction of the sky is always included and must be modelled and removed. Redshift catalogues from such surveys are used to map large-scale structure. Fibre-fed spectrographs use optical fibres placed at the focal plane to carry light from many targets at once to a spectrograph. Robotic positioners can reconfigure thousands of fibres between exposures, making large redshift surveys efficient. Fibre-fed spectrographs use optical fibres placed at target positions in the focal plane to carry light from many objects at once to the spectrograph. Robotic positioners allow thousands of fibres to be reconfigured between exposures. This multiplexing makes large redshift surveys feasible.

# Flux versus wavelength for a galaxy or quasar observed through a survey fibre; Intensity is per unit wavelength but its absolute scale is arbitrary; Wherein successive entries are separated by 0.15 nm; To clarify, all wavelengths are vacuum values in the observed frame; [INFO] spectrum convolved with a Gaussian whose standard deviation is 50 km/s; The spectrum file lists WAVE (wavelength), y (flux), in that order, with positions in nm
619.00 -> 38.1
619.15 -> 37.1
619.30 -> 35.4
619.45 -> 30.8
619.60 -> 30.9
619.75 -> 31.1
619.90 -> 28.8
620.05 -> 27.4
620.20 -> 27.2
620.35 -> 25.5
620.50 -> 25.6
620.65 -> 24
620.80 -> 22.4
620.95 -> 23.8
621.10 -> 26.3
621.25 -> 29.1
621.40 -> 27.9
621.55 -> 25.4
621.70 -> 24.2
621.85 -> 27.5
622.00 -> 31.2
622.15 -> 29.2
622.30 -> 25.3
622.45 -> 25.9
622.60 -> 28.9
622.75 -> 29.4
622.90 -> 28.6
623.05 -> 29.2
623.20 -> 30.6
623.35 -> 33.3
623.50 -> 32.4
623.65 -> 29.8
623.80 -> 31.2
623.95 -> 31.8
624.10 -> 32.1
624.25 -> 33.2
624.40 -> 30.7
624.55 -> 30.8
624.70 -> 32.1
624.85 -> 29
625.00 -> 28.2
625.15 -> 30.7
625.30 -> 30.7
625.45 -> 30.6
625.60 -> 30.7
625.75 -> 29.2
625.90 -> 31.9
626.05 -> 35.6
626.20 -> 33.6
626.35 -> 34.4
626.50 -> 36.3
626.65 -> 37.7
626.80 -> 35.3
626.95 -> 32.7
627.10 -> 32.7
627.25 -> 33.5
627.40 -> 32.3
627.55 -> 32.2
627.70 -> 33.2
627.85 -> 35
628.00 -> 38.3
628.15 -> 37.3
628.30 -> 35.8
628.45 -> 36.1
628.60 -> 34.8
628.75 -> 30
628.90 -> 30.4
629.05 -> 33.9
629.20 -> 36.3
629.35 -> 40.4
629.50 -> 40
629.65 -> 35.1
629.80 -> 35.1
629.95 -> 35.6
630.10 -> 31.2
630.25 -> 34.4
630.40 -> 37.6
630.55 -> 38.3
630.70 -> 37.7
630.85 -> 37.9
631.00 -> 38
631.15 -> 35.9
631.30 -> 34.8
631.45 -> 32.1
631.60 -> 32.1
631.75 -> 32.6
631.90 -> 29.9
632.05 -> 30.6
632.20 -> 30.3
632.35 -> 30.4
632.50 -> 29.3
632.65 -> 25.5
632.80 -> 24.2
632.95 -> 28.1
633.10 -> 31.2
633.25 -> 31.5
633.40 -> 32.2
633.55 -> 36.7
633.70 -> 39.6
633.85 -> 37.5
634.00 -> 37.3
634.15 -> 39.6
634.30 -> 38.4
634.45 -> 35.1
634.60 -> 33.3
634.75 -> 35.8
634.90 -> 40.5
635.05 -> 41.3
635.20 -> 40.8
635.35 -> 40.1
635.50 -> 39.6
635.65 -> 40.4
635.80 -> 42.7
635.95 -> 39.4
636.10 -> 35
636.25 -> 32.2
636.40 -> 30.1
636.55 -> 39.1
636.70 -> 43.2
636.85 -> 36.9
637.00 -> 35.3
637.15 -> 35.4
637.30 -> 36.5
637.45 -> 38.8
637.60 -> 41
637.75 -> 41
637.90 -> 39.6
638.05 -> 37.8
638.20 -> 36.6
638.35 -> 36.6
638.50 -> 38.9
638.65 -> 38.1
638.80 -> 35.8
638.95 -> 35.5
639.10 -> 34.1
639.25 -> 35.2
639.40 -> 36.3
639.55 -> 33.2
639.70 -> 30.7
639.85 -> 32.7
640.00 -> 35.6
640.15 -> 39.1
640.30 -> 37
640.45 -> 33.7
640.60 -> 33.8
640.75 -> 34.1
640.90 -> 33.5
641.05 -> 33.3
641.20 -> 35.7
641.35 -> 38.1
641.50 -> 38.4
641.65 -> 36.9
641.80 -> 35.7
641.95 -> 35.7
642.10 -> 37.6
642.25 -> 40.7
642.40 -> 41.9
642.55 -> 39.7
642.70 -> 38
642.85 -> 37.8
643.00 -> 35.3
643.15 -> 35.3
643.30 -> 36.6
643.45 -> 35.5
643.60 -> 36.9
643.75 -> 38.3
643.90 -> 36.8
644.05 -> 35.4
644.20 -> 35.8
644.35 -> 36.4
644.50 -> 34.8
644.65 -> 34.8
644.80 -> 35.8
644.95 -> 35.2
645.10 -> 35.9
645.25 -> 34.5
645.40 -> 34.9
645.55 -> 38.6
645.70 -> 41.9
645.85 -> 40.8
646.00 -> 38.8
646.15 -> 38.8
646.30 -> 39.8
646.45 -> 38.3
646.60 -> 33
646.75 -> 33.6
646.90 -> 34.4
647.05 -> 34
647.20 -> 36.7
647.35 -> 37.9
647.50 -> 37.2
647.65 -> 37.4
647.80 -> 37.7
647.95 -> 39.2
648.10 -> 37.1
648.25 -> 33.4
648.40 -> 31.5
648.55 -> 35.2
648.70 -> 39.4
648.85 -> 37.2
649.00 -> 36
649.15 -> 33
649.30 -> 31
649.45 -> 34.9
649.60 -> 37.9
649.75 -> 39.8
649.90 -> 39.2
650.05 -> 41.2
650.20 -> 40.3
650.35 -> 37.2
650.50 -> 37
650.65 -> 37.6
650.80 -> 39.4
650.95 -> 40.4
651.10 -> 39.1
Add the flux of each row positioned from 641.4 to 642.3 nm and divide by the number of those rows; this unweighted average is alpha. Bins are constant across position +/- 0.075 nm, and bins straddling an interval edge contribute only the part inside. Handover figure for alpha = 37.5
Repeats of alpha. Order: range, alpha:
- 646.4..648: 36.3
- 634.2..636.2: 38.6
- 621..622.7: 27.4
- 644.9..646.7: 37.5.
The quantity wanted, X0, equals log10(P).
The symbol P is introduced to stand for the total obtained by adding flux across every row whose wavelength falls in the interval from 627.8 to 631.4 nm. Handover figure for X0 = 2.93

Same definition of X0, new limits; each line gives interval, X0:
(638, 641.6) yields 2.93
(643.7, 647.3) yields 2.94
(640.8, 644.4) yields 2.95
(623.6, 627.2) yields 2.89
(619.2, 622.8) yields 2.82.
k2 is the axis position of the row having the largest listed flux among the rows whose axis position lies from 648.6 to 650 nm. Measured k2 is 649.75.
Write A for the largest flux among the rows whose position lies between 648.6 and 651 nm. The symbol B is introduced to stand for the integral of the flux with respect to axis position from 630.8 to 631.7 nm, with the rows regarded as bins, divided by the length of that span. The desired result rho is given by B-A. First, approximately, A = 41.2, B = 35.0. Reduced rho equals -6.2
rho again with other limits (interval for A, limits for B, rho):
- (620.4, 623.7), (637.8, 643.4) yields 3.1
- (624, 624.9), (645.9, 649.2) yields 3.2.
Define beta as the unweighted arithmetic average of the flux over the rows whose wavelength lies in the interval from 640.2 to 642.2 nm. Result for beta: 35.7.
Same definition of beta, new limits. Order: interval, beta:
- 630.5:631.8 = 35.5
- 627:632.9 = 33.9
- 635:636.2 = 39.9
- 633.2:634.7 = 36.1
